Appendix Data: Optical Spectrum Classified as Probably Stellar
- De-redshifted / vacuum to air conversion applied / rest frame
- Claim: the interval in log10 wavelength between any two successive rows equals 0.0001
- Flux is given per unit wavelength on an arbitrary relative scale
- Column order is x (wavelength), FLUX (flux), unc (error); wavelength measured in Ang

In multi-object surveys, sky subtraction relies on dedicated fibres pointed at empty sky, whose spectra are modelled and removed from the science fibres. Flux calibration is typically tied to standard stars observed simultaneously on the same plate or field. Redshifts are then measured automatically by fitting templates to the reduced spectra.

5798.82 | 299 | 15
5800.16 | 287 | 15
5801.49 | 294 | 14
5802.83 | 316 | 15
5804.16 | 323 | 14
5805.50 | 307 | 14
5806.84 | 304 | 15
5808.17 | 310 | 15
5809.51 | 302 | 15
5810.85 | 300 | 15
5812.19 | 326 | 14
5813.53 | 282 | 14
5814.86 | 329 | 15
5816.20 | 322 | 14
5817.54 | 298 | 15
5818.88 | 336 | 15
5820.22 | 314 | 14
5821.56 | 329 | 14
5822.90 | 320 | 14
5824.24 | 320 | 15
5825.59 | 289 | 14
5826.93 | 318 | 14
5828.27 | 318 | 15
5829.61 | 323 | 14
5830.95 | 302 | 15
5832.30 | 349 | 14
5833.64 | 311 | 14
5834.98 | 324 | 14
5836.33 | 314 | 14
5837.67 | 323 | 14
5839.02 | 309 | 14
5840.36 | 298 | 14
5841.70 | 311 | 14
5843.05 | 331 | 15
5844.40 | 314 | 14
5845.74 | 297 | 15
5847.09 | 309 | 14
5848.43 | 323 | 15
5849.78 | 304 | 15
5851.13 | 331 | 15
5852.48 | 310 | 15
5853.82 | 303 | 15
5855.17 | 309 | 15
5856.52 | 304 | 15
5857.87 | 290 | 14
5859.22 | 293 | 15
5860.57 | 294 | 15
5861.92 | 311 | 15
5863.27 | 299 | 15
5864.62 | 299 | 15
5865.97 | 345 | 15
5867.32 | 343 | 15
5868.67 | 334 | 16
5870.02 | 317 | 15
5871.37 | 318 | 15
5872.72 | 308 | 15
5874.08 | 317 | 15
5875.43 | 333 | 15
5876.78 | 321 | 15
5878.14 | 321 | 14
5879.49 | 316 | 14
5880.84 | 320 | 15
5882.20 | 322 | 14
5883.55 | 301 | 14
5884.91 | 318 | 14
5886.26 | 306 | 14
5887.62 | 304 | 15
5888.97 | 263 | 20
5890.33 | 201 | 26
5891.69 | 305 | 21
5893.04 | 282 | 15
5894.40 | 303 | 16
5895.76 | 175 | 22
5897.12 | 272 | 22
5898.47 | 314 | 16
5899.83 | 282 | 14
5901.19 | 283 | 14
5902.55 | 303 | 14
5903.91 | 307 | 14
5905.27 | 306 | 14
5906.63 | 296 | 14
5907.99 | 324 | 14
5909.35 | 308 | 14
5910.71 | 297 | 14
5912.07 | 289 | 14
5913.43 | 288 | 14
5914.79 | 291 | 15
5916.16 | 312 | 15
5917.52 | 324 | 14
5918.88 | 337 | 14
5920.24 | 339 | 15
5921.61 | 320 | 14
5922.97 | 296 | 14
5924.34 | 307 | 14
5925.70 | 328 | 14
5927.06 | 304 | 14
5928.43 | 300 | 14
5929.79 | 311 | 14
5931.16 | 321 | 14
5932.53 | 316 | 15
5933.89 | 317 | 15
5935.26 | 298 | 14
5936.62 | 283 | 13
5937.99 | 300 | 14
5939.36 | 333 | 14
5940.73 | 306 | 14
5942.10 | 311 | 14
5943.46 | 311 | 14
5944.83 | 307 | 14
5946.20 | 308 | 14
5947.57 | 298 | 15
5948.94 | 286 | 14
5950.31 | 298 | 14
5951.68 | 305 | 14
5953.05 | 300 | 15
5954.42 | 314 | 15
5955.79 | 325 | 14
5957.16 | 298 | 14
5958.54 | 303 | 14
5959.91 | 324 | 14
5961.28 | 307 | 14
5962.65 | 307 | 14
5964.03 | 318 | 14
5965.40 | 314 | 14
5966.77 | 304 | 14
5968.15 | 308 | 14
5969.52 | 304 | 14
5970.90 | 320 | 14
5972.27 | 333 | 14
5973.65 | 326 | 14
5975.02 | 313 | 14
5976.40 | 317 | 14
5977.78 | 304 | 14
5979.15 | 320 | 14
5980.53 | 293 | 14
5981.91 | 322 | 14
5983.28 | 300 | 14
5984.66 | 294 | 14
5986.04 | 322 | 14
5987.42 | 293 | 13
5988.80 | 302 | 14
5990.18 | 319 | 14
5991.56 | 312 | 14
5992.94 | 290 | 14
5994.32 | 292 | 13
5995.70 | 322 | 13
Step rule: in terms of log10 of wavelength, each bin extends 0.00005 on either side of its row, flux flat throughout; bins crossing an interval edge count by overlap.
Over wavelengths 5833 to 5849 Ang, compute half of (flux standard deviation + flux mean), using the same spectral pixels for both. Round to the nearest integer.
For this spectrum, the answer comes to 162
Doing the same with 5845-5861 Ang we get 159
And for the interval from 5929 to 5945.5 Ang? 161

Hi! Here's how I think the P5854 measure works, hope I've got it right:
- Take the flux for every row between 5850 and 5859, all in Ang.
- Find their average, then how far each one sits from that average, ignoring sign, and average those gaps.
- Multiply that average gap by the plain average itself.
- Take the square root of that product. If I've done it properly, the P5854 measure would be 52.1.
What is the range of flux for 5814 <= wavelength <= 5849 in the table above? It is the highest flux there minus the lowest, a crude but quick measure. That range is 60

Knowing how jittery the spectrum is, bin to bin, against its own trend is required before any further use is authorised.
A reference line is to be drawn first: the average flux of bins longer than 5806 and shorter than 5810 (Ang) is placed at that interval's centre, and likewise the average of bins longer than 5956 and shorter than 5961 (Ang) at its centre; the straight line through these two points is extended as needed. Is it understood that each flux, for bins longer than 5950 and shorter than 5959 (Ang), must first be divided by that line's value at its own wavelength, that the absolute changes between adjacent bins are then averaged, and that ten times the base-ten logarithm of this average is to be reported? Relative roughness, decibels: -14.3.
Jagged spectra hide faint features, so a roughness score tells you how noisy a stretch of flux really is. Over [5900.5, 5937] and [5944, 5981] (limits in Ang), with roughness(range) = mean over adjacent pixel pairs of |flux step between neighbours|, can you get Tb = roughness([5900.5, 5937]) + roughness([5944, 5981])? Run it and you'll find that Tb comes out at 23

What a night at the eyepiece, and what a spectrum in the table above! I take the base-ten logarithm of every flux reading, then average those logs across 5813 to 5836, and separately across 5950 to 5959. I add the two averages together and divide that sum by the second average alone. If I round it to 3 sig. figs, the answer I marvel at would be 2.01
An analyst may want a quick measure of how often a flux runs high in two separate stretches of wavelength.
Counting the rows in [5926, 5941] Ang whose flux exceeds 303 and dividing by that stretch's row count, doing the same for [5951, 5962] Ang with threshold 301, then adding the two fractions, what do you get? 1.39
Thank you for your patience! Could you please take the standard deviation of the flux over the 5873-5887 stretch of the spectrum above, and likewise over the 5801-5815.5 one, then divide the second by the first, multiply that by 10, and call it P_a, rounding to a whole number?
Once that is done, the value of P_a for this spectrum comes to 16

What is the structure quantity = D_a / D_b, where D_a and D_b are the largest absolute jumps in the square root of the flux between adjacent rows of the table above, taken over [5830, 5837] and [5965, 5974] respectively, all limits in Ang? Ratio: 2.9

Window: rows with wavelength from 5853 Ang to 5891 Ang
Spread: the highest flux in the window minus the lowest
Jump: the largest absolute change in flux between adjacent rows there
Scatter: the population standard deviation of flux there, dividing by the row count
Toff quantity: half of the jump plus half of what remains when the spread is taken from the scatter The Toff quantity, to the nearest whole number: -28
